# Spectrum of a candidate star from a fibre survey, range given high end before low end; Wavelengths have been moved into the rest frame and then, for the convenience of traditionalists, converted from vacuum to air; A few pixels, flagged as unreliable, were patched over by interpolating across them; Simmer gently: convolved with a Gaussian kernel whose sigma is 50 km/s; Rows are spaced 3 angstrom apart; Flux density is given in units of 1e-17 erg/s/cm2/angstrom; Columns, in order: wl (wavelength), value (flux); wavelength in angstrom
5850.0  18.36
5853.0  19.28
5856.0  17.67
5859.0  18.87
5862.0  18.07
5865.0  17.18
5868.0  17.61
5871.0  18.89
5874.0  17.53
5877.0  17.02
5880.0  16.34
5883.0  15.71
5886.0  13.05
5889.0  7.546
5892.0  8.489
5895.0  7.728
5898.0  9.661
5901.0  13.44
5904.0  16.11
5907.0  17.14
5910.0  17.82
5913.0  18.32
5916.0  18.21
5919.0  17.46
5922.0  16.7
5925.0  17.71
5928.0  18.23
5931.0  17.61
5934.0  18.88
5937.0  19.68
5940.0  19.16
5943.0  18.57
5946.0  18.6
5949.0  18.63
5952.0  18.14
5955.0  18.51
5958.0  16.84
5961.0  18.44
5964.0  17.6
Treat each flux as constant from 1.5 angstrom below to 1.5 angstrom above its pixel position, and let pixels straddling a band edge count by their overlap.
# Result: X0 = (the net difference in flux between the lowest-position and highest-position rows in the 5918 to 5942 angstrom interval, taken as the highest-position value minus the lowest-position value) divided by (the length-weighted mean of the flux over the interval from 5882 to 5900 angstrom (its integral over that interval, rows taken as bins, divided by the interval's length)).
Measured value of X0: 0.2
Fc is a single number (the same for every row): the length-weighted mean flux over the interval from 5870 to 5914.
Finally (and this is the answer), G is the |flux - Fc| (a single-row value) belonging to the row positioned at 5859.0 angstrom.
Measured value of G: 4.6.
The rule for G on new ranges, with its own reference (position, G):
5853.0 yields 5.1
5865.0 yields 3.0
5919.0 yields 3.2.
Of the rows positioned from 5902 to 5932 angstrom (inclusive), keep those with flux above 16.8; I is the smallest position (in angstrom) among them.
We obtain 5907.0 angstrom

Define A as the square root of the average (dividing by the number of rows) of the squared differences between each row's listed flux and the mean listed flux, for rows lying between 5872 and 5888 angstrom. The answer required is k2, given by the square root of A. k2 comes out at 1.251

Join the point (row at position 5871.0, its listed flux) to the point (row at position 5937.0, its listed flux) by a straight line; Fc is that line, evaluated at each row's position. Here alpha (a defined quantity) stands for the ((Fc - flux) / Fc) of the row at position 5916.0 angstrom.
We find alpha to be 0.06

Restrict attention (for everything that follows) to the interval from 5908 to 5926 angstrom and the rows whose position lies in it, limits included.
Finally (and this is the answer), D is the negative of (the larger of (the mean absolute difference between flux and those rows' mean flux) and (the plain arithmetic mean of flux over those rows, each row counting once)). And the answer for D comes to -17.7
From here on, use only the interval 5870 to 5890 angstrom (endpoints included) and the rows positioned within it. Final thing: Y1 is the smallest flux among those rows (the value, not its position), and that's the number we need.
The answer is 7.546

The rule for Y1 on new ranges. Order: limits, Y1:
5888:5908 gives 7.546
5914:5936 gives 16.7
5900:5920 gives 13.44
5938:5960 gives 16.84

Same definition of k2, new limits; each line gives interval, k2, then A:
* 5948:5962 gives 0.810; 0.66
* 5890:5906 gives 1.786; 3.19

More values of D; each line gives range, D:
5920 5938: -18.1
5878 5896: -11.5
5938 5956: -18.6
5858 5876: -18.0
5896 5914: -15.4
